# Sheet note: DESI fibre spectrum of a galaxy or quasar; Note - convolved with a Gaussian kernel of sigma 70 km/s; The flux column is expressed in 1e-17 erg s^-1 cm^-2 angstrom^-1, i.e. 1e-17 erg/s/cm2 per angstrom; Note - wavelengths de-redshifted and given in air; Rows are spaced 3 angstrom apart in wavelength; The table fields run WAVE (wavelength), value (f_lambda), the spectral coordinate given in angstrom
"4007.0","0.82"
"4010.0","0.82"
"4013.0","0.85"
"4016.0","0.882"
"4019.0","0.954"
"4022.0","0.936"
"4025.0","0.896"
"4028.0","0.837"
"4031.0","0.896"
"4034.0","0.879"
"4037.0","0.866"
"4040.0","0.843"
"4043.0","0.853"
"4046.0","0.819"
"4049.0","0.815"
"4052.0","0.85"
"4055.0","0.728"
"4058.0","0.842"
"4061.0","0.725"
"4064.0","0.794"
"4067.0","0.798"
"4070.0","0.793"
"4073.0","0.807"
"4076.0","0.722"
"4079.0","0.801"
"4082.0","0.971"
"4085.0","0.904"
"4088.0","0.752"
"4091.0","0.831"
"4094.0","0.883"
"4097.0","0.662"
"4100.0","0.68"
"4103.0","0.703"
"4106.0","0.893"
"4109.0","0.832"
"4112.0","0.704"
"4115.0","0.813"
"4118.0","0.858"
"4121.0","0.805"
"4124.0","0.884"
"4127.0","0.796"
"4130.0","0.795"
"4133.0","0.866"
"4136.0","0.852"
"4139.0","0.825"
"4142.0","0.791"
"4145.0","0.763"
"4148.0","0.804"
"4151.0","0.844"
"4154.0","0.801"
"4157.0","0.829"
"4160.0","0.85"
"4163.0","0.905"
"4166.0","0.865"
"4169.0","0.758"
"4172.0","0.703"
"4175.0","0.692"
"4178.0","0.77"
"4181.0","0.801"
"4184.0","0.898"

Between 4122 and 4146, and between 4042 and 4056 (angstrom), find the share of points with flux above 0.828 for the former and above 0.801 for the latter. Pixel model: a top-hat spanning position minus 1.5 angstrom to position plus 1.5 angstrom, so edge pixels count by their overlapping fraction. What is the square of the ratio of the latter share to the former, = 4.6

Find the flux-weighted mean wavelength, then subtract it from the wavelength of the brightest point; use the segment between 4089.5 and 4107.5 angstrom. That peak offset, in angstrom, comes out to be 7.6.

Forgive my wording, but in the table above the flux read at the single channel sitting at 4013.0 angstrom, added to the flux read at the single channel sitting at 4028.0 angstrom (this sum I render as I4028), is 1.69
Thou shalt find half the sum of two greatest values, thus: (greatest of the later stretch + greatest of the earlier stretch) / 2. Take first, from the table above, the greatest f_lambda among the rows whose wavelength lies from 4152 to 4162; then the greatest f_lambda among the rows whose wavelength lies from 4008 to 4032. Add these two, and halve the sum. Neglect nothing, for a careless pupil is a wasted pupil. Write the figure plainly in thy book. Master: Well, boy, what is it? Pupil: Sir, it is 0.902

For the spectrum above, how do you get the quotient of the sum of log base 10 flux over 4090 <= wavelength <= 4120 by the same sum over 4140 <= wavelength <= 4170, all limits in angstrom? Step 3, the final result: 1.2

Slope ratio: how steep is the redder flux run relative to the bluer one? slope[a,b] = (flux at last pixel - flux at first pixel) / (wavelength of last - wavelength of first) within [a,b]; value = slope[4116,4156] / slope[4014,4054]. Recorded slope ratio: 1.8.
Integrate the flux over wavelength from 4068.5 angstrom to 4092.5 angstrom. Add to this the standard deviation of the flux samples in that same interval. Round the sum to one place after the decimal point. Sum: 19.8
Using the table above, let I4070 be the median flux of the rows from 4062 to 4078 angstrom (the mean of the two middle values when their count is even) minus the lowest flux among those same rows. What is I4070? 0.07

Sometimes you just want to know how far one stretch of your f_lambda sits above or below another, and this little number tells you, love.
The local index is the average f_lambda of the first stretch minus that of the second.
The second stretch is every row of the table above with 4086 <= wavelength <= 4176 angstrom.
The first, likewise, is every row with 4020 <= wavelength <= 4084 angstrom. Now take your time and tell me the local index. 0.03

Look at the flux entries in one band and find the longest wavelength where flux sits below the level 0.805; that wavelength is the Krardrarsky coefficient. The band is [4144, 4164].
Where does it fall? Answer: 4154.0 angstrom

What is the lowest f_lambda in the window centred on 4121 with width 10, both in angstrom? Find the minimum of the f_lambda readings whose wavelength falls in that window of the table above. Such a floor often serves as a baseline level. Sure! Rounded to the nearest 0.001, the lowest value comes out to 0.805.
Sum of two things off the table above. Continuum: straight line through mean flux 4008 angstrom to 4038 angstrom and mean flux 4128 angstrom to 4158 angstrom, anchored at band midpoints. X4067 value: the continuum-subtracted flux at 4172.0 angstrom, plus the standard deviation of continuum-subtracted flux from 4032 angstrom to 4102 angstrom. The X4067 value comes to -0.03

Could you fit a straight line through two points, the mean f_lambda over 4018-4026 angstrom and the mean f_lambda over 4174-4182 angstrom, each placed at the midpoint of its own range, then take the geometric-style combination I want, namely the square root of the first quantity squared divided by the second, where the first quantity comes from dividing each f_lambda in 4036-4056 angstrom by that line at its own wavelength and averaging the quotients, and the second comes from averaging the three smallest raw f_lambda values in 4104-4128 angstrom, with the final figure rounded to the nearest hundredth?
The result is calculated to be 1.04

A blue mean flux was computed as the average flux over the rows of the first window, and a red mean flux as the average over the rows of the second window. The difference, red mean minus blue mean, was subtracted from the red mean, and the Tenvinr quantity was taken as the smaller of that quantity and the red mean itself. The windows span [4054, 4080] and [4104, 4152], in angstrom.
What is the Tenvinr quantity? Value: 0.779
